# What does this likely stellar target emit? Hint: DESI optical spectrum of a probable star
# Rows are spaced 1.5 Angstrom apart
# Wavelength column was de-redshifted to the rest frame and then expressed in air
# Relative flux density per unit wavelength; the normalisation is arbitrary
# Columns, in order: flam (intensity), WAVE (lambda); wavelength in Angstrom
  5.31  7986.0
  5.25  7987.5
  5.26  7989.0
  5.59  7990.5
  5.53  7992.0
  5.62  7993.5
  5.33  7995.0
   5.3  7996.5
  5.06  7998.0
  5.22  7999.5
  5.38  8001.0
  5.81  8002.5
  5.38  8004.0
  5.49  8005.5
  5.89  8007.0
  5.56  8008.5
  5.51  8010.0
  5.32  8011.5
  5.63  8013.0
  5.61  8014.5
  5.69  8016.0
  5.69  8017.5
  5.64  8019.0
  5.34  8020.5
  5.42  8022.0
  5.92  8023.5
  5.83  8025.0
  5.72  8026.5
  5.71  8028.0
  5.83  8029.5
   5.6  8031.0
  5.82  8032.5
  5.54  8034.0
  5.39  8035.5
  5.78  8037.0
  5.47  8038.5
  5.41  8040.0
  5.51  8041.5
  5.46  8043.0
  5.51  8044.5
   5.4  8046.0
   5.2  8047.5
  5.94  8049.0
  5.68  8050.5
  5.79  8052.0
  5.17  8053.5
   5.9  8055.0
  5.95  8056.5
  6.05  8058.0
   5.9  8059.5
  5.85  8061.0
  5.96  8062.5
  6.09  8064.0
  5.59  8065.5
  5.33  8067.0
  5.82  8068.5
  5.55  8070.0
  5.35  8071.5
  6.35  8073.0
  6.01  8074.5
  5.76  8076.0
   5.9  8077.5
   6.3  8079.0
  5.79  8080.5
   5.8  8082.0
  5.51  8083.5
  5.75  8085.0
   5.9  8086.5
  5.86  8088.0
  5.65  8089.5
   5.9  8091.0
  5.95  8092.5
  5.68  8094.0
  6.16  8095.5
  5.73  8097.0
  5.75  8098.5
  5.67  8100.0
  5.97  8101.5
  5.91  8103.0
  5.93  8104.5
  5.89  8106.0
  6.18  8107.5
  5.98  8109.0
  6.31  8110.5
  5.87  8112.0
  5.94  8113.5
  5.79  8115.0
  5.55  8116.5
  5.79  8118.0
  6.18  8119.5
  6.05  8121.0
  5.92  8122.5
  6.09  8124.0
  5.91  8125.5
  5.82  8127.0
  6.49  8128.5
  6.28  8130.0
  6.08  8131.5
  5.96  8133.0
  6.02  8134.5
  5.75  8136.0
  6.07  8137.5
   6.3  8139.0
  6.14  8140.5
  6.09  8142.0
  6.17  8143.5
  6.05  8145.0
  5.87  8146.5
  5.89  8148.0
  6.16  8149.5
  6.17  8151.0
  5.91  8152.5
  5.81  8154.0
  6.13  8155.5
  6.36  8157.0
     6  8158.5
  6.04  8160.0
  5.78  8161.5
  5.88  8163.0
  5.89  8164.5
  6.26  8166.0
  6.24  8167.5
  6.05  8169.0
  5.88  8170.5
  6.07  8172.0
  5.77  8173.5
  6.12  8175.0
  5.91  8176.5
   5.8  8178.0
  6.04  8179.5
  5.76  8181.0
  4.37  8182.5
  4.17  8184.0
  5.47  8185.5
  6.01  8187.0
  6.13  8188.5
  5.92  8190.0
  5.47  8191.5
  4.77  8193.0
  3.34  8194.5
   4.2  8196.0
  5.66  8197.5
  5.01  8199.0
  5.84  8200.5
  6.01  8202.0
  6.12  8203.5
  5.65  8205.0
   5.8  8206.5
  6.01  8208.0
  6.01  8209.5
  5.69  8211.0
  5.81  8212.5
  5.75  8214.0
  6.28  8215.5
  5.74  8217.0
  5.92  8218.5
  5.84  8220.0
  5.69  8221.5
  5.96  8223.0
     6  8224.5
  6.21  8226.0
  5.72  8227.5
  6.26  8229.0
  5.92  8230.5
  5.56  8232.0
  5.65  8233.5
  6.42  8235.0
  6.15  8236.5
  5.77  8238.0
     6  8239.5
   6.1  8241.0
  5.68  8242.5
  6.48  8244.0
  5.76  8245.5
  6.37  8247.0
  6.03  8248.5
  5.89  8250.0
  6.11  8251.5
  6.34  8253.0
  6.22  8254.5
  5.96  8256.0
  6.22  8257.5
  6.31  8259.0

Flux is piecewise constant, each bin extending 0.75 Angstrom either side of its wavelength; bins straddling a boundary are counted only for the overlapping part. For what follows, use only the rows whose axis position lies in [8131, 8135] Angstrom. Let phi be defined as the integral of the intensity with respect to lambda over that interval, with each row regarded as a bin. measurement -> 24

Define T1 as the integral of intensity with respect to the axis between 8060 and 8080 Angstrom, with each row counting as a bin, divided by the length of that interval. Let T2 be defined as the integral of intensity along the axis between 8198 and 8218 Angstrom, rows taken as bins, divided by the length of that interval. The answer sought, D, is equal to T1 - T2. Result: 0.01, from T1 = 5.84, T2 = 5.82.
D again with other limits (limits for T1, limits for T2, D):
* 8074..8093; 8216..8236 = -0.07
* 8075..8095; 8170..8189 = 0.19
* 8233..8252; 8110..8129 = 0.07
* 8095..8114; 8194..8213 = 0.45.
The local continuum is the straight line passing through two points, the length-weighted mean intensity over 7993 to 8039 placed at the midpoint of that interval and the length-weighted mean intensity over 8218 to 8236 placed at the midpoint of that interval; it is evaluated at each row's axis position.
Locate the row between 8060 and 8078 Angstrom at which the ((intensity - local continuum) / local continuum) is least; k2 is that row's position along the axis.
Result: 8067.0 Angstrom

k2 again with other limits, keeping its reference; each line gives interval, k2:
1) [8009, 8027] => 8011.5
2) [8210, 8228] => 8221.5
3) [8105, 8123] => 8116.5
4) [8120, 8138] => 8136.0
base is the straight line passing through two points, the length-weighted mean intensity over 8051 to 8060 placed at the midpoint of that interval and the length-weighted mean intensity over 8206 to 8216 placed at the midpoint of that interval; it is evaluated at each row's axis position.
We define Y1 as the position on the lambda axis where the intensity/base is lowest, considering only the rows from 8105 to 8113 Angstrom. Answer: 8112.0 Angstrom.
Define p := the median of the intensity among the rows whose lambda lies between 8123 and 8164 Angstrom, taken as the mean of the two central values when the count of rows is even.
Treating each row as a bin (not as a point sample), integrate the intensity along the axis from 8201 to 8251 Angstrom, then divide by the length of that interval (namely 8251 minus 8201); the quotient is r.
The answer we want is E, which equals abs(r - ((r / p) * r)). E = 0.10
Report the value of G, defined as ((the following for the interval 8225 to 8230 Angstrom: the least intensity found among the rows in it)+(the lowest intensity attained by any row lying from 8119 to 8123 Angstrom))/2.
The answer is 5.82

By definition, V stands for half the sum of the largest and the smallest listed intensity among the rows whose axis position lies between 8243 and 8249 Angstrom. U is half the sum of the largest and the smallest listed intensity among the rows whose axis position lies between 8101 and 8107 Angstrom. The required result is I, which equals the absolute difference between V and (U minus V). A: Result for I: 6.3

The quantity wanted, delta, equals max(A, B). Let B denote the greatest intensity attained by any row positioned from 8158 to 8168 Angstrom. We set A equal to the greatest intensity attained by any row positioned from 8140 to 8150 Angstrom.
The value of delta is 6.26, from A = 6.17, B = 6.26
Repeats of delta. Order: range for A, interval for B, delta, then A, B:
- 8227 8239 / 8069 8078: 6.42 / 6.42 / 6.35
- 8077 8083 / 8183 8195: 6.30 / 6.3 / 6.13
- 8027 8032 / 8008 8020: 5.83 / 5.83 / 5.69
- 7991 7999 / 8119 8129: 6.49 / 5.62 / 6.49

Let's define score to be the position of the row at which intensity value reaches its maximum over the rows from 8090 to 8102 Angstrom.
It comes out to 8095.5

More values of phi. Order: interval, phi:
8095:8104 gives 53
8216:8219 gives 18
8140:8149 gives 54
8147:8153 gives 36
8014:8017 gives 17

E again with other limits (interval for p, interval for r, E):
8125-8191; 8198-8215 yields 0.21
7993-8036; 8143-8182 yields 0.42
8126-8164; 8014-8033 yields 0.35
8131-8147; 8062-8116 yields 0.21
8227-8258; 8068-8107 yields 0.18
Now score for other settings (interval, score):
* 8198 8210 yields 8203.5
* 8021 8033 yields 8023.5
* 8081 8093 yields 8092.5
